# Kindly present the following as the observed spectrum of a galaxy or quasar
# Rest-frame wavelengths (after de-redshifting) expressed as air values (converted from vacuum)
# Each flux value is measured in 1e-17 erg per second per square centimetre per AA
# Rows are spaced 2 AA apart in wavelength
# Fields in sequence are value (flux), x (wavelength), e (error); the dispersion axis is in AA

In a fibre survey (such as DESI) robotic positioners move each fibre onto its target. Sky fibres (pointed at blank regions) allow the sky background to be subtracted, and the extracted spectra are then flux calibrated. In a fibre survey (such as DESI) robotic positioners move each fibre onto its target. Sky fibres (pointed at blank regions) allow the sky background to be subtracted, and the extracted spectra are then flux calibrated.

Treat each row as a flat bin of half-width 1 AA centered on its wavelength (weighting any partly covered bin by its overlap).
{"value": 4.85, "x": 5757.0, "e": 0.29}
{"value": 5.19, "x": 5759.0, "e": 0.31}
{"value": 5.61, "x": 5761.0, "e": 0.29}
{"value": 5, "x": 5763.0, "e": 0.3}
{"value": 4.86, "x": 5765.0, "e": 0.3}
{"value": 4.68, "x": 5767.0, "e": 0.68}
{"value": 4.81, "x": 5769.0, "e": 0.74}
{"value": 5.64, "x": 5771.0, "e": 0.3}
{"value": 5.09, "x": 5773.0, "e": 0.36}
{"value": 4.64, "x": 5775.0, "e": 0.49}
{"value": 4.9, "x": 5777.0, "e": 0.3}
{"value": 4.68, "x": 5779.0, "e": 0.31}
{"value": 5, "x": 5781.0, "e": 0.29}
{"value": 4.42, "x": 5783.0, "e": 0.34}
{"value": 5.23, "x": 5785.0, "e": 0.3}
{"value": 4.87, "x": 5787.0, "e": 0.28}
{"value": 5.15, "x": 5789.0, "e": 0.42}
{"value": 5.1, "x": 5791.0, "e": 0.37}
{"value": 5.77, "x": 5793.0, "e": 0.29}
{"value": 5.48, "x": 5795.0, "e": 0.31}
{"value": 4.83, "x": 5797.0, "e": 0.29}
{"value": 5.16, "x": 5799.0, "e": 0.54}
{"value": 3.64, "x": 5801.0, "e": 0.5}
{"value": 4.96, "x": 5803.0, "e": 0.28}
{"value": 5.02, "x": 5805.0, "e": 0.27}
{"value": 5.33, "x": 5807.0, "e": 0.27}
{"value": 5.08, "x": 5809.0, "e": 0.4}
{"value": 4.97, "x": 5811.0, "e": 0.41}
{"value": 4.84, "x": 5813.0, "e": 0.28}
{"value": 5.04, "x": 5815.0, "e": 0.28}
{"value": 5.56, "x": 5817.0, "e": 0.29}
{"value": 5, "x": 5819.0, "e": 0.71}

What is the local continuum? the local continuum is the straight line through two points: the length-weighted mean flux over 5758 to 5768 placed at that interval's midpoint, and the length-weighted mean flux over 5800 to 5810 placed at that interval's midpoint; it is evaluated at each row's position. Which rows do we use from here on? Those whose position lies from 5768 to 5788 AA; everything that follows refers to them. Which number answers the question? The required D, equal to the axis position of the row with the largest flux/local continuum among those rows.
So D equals 5771.0 AA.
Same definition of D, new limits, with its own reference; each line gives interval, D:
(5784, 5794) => 5793.0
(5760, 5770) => 5761.0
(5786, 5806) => 5793.0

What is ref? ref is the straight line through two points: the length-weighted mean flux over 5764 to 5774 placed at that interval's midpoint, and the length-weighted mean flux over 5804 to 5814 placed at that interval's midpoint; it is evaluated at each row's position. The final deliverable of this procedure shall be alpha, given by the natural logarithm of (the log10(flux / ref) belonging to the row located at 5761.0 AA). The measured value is -3.0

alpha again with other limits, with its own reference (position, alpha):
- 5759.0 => -4.2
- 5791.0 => -5.2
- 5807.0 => -3.7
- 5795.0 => -3.3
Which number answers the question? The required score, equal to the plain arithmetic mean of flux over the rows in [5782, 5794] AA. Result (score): 5.09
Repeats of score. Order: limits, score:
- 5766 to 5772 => 5.04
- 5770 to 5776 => 5.12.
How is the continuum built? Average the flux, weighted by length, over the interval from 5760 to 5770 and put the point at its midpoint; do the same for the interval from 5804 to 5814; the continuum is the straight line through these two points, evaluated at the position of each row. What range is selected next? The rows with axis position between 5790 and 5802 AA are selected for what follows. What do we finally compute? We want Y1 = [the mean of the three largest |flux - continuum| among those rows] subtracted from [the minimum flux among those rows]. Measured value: 2.78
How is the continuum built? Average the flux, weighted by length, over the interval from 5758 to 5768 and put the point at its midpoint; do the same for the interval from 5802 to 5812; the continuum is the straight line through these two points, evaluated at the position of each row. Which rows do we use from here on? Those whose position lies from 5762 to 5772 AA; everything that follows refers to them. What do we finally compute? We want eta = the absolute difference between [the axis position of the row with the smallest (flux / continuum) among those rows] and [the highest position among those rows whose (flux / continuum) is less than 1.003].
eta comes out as 2 AA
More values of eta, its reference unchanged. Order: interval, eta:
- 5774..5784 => 0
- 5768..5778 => 2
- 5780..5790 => 4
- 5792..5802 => 0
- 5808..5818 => 2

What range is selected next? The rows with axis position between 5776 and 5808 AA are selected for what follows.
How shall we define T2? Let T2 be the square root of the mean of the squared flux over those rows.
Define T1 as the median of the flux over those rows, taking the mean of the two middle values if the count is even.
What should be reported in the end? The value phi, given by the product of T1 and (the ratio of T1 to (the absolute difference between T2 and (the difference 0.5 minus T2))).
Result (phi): 2.65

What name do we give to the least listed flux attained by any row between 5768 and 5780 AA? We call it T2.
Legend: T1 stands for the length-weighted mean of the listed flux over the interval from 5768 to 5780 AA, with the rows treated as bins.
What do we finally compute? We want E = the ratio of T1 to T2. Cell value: 1.07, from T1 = 4.96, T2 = 4.64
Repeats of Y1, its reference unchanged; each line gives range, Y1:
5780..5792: 4.10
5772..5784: 3.99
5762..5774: 4.30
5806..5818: 4.51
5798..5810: 3.04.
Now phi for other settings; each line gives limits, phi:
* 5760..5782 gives 2.53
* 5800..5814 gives 2.68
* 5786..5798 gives 2.65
